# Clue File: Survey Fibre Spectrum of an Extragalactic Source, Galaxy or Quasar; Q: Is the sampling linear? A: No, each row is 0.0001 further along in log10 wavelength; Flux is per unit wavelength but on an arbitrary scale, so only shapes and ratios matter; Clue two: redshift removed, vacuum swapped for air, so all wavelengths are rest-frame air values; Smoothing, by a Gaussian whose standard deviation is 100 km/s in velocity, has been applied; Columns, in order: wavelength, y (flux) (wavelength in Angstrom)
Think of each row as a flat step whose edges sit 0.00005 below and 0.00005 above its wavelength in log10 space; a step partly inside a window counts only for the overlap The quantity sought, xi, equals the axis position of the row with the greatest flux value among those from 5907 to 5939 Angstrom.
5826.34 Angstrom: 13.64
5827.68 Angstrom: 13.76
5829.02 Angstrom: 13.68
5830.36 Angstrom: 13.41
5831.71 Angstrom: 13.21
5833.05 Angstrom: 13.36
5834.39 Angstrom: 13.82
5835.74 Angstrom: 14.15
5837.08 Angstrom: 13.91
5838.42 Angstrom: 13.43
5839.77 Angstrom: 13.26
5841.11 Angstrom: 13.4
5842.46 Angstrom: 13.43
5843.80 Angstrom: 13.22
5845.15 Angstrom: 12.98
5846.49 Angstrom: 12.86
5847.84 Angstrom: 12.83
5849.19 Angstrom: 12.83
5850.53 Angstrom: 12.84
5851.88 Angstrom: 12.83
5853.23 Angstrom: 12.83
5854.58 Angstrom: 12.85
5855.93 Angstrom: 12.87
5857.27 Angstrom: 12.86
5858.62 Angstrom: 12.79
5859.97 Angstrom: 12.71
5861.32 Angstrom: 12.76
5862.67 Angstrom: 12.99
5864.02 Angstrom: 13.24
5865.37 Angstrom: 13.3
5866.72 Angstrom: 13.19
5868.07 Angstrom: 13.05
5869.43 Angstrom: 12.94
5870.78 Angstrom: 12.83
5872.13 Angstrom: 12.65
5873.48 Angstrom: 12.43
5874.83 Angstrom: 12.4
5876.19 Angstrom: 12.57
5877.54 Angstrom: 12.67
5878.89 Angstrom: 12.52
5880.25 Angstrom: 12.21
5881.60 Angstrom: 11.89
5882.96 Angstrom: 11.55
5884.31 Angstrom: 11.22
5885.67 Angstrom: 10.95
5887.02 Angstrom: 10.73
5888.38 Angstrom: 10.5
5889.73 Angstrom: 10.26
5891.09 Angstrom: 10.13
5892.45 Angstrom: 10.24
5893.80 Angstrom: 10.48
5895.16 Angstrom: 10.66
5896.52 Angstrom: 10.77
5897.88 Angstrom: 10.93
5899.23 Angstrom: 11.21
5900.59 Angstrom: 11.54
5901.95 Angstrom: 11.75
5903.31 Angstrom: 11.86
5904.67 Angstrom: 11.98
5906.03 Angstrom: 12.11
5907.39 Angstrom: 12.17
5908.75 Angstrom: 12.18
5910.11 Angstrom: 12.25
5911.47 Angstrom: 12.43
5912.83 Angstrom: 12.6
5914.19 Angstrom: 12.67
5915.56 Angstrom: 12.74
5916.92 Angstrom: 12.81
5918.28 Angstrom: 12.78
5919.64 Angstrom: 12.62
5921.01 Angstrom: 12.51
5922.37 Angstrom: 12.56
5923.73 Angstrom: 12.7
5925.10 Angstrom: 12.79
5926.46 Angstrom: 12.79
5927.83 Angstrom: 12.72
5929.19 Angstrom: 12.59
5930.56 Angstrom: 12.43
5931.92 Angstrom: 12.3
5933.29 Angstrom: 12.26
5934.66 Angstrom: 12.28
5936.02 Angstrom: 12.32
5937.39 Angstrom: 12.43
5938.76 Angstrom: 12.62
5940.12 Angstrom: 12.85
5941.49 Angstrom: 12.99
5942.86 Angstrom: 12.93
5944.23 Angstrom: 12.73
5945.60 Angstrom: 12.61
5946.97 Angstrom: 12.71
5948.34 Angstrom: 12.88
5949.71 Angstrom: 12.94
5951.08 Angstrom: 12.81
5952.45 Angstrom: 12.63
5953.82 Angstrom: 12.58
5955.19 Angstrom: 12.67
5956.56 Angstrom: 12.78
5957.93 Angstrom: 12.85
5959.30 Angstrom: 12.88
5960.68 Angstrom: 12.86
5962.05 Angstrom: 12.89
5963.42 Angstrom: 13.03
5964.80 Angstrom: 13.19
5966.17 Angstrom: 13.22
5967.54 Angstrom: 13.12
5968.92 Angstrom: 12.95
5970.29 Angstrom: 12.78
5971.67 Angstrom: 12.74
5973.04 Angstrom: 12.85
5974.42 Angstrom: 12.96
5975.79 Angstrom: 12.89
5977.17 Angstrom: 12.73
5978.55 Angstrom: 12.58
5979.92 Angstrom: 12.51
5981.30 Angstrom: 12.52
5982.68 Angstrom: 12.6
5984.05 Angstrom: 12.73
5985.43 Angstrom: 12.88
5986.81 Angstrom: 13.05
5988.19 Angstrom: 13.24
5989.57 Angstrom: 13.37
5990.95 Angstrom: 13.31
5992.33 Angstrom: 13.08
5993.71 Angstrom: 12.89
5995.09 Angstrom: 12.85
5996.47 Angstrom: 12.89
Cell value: 5916.92 Angstrom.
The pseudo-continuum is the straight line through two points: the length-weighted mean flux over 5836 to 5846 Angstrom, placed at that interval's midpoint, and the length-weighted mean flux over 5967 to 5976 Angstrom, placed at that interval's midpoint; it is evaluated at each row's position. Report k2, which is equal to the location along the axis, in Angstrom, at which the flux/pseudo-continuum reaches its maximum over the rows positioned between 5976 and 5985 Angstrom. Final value 5984.05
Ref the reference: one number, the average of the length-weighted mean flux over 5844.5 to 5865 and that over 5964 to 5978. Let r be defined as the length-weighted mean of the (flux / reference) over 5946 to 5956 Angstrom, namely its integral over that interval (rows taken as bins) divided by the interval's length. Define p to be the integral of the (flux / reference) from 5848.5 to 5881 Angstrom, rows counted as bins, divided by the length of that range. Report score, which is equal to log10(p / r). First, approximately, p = 0.99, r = 0.987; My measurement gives 0.00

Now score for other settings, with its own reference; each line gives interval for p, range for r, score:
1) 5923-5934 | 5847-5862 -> -0.01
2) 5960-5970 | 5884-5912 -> 0.06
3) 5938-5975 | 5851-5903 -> 0.03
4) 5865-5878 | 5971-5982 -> 0.00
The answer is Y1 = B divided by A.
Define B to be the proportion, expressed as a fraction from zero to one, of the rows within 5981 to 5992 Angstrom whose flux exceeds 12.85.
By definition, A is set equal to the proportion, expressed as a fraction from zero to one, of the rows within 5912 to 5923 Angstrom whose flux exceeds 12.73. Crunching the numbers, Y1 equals 1.7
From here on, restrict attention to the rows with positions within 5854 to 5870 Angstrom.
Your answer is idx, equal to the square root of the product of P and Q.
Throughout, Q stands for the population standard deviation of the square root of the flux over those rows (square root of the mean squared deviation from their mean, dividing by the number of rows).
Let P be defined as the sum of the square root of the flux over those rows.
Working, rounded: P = 43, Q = 0.026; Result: 1.06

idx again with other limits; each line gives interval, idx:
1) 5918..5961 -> 1.79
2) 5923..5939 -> 1.09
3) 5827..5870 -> 2.44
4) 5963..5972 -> 0.79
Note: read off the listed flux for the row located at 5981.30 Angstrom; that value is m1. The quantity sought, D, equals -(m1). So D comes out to -12.52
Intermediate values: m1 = 12.52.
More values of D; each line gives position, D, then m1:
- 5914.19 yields -12.67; 12.67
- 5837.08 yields -13.91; 13.91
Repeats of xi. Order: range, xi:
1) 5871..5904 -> 5877.54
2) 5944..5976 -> 5966.17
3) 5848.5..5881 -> 5865.37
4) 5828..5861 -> 5835.74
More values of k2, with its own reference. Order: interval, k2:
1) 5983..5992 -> 5989.57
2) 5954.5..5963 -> 5962.05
